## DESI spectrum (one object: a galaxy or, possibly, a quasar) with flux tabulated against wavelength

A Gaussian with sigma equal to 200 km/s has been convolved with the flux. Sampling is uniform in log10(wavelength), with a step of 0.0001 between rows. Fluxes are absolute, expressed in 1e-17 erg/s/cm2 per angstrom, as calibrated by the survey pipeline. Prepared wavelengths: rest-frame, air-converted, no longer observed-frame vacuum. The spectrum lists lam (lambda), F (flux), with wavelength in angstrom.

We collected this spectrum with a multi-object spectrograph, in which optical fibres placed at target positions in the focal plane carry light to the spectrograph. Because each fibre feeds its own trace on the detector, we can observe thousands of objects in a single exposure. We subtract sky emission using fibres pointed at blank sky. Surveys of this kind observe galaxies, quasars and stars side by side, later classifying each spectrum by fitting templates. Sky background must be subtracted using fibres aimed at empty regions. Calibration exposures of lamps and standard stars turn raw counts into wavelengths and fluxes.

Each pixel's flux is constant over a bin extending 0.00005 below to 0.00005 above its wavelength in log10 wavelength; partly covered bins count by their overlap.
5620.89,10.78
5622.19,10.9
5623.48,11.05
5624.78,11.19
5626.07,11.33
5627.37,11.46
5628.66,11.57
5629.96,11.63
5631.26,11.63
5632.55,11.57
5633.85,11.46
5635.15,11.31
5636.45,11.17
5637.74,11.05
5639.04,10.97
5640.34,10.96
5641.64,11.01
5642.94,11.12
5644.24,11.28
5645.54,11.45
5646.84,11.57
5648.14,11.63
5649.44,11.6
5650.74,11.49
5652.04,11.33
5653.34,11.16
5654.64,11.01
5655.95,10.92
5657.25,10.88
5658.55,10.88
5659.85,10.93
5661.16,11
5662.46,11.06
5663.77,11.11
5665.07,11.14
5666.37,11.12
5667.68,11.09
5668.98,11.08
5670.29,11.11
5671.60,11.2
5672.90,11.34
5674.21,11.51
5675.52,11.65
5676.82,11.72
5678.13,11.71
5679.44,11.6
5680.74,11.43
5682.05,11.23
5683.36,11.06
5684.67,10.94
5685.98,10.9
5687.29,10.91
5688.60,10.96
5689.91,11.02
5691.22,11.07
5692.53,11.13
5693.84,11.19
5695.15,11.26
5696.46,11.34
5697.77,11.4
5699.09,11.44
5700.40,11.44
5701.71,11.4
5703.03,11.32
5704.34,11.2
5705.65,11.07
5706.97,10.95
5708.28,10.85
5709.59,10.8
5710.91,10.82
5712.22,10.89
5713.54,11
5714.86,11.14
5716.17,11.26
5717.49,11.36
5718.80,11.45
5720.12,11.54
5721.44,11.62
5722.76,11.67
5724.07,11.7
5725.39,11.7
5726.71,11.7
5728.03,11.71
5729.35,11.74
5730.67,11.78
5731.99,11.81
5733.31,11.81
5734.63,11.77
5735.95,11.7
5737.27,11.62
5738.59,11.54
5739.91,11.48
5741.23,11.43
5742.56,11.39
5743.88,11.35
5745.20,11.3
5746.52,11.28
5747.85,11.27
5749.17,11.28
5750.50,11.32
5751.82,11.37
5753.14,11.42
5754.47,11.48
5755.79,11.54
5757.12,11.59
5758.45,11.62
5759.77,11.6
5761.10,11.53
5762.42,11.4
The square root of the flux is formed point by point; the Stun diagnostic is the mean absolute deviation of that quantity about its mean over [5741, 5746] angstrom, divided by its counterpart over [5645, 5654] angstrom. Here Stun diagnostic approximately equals 0.34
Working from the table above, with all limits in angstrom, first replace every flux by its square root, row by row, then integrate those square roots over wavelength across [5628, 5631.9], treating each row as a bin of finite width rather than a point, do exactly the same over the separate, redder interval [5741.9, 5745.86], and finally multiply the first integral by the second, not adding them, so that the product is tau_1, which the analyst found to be 177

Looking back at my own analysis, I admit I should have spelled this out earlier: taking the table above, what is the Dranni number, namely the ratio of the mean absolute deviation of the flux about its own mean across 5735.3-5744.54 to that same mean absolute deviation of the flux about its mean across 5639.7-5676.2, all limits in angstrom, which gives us 0.50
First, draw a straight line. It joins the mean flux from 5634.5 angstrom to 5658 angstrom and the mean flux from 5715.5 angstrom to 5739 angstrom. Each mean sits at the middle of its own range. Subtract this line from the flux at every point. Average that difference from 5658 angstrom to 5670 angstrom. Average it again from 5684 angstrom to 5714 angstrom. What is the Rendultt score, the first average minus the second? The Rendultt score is 0.13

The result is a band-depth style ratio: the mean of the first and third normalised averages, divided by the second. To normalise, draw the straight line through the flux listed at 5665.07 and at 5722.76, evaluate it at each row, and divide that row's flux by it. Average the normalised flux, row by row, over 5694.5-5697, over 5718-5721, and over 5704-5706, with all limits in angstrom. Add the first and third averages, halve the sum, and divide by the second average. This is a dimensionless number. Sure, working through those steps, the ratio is 0.99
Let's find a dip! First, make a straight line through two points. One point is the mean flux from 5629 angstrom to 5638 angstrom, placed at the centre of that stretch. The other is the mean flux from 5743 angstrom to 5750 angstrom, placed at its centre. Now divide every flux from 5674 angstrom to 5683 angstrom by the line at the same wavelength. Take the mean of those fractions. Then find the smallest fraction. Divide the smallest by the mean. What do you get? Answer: 0.973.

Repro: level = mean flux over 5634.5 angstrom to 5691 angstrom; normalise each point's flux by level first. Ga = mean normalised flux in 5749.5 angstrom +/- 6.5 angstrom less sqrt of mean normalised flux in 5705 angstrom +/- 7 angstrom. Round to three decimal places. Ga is 0.018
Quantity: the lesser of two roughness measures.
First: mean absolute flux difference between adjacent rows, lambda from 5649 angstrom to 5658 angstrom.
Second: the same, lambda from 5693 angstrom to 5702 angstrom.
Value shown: 0.048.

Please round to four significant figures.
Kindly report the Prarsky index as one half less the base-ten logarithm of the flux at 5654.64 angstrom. -0.5418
